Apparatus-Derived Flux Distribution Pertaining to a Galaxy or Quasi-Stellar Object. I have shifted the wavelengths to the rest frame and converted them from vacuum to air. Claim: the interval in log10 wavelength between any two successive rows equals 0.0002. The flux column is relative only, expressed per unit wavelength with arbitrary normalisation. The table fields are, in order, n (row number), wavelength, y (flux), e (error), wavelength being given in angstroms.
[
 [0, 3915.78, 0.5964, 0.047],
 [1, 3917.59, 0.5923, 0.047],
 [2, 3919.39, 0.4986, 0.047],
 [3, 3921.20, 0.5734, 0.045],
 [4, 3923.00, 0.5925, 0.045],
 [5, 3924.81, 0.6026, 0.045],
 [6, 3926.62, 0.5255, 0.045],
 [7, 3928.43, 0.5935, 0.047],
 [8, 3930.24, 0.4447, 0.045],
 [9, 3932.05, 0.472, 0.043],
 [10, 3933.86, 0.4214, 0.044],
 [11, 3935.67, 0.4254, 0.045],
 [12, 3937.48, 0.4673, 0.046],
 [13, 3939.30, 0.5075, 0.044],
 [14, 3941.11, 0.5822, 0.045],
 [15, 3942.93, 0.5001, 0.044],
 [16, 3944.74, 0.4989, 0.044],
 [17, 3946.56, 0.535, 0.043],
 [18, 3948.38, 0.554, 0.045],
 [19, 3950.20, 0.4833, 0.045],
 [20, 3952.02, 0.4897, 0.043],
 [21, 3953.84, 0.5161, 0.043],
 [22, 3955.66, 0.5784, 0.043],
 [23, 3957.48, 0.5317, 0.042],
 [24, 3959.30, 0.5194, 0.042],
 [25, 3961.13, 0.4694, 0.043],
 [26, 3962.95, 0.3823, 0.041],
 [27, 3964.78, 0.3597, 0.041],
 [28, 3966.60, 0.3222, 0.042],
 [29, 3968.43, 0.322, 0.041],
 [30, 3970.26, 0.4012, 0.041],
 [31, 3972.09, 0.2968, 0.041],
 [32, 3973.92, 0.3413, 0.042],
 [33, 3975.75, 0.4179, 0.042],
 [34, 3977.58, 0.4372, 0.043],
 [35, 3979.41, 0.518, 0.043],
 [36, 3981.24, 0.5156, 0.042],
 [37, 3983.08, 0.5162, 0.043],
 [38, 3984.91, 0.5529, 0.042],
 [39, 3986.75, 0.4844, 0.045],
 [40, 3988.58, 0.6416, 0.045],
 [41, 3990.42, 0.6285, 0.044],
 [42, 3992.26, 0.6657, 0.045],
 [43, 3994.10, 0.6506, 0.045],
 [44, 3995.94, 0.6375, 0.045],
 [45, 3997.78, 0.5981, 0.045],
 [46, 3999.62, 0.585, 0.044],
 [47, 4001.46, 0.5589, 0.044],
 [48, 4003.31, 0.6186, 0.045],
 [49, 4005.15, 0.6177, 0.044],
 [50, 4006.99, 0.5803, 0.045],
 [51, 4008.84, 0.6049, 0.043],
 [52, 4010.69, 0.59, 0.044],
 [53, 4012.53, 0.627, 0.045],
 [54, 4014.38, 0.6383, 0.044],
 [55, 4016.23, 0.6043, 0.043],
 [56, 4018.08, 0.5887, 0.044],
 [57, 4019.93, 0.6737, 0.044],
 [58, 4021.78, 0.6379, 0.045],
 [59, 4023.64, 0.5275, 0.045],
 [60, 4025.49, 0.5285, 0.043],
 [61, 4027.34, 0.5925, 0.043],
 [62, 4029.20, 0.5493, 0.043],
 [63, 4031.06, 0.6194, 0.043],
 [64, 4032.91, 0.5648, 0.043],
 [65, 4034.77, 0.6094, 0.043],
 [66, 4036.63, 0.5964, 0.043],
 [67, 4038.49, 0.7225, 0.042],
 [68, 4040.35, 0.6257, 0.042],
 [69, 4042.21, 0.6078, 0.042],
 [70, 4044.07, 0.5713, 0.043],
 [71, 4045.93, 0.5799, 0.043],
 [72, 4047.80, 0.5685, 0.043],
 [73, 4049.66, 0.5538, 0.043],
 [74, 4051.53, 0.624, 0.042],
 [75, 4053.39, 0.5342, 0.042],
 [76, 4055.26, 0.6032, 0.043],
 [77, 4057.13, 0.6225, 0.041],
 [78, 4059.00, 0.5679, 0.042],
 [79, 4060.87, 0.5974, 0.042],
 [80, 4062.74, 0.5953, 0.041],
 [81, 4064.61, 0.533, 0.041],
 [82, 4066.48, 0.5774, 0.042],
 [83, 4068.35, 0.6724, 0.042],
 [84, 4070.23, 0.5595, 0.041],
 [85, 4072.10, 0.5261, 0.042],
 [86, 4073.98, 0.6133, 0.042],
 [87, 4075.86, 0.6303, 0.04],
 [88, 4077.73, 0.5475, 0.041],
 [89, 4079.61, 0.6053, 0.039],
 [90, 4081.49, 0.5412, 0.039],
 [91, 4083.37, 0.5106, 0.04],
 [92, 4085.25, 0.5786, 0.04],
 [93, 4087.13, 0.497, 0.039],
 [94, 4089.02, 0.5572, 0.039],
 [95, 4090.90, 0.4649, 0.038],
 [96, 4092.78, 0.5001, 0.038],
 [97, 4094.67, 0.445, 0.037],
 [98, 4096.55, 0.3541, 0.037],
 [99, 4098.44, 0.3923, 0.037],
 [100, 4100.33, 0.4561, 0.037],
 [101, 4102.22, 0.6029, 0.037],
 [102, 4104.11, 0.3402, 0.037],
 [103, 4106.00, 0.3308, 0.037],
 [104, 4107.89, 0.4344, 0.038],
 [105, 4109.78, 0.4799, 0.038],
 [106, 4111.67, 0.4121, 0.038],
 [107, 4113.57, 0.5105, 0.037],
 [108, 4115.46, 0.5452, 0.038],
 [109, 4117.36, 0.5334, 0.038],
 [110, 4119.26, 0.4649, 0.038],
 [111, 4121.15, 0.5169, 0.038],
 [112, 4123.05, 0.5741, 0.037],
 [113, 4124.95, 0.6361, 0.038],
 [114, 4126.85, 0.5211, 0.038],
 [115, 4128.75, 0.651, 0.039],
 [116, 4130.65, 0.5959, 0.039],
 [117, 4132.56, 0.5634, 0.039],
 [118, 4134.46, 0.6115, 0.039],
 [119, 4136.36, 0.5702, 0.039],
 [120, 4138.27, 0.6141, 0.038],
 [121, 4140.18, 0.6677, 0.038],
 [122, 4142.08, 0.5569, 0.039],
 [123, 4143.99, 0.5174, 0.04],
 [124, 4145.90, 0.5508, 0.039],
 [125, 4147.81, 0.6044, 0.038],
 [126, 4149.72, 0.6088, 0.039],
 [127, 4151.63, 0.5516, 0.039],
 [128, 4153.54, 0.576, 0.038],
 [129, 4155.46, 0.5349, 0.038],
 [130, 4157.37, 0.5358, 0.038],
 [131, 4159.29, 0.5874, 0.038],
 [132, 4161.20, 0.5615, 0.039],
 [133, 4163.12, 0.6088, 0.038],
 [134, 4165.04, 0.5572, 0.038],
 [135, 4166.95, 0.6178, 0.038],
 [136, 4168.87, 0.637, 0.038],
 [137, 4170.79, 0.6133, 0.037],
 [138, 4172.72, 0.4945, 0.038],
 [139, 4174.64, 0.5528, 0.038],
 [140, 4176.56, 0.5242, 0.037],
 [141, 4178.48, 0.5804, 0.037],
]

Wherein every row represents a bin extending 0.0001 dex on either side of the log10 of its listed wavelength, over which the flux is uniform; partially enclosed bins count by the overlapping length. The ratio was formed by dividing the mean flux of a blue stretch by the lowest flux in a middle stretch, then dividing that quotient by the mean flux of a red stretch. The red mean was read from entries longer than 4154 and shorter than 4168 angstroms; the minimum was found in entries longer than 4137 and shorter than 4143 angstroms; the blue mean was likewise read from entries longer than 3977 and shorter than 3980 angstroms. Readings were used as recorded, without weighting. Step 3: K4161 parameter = 1.5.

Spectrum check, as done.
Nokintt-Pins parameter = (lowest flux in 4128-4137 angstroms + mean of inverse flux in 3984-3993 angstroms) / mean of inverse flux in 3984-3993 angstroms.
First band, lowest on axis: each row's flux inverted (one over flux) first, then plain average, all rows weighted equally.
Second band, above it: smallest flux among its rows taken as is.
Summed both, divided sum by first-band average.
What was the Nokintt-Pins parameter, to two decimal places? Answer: 1.33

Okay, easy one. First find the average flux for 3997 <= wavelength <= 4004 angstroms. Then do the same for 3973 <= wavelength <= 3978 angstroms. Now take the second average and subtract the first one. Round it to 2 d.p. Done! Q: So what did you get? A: -0.19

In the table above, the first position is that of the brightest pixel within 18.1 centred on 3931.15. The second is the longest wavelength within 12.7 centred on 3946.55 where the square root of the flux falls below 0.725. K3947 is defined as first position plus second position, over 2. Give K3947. 3938.4 angstroms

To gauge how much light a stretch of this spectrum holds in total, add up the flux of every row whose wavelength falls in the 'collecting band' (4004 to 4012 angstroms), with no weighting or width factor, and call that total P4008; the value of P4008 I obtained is 2.4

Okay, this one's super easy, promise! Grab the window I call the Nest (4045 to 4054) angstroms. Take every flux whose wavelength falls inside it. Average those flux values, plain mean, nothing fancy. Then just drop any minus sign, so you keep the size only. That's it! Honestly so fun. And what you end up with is 0.57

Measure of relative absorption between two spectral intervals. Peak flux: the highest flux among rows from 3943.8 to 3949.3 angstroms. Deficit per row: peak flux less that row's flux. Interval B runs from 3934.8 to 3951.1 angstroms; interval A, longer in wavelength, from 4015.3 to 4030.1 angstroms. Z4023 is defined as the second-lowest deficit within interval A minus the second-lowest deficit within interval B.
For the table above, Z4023 -0.08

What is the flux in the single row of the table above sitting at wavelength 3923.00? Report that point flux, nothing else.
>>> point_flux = 0.5925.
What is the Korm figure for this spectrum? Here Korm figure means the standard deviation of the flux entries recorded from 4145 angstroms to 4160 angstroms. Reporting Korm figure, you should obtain 0.03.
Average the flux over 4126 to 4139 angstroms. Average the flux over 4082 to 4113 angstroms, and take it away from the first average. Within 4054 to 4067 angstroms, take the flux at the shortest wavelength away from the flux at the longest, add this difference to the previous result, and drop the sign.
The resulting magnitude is 0.10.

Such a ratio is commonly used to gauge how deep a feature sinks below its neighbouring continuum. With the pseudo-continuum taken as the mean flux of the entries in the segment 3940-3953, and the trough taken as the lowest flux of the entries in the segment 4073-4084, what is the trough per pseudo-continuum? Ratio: 0.98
